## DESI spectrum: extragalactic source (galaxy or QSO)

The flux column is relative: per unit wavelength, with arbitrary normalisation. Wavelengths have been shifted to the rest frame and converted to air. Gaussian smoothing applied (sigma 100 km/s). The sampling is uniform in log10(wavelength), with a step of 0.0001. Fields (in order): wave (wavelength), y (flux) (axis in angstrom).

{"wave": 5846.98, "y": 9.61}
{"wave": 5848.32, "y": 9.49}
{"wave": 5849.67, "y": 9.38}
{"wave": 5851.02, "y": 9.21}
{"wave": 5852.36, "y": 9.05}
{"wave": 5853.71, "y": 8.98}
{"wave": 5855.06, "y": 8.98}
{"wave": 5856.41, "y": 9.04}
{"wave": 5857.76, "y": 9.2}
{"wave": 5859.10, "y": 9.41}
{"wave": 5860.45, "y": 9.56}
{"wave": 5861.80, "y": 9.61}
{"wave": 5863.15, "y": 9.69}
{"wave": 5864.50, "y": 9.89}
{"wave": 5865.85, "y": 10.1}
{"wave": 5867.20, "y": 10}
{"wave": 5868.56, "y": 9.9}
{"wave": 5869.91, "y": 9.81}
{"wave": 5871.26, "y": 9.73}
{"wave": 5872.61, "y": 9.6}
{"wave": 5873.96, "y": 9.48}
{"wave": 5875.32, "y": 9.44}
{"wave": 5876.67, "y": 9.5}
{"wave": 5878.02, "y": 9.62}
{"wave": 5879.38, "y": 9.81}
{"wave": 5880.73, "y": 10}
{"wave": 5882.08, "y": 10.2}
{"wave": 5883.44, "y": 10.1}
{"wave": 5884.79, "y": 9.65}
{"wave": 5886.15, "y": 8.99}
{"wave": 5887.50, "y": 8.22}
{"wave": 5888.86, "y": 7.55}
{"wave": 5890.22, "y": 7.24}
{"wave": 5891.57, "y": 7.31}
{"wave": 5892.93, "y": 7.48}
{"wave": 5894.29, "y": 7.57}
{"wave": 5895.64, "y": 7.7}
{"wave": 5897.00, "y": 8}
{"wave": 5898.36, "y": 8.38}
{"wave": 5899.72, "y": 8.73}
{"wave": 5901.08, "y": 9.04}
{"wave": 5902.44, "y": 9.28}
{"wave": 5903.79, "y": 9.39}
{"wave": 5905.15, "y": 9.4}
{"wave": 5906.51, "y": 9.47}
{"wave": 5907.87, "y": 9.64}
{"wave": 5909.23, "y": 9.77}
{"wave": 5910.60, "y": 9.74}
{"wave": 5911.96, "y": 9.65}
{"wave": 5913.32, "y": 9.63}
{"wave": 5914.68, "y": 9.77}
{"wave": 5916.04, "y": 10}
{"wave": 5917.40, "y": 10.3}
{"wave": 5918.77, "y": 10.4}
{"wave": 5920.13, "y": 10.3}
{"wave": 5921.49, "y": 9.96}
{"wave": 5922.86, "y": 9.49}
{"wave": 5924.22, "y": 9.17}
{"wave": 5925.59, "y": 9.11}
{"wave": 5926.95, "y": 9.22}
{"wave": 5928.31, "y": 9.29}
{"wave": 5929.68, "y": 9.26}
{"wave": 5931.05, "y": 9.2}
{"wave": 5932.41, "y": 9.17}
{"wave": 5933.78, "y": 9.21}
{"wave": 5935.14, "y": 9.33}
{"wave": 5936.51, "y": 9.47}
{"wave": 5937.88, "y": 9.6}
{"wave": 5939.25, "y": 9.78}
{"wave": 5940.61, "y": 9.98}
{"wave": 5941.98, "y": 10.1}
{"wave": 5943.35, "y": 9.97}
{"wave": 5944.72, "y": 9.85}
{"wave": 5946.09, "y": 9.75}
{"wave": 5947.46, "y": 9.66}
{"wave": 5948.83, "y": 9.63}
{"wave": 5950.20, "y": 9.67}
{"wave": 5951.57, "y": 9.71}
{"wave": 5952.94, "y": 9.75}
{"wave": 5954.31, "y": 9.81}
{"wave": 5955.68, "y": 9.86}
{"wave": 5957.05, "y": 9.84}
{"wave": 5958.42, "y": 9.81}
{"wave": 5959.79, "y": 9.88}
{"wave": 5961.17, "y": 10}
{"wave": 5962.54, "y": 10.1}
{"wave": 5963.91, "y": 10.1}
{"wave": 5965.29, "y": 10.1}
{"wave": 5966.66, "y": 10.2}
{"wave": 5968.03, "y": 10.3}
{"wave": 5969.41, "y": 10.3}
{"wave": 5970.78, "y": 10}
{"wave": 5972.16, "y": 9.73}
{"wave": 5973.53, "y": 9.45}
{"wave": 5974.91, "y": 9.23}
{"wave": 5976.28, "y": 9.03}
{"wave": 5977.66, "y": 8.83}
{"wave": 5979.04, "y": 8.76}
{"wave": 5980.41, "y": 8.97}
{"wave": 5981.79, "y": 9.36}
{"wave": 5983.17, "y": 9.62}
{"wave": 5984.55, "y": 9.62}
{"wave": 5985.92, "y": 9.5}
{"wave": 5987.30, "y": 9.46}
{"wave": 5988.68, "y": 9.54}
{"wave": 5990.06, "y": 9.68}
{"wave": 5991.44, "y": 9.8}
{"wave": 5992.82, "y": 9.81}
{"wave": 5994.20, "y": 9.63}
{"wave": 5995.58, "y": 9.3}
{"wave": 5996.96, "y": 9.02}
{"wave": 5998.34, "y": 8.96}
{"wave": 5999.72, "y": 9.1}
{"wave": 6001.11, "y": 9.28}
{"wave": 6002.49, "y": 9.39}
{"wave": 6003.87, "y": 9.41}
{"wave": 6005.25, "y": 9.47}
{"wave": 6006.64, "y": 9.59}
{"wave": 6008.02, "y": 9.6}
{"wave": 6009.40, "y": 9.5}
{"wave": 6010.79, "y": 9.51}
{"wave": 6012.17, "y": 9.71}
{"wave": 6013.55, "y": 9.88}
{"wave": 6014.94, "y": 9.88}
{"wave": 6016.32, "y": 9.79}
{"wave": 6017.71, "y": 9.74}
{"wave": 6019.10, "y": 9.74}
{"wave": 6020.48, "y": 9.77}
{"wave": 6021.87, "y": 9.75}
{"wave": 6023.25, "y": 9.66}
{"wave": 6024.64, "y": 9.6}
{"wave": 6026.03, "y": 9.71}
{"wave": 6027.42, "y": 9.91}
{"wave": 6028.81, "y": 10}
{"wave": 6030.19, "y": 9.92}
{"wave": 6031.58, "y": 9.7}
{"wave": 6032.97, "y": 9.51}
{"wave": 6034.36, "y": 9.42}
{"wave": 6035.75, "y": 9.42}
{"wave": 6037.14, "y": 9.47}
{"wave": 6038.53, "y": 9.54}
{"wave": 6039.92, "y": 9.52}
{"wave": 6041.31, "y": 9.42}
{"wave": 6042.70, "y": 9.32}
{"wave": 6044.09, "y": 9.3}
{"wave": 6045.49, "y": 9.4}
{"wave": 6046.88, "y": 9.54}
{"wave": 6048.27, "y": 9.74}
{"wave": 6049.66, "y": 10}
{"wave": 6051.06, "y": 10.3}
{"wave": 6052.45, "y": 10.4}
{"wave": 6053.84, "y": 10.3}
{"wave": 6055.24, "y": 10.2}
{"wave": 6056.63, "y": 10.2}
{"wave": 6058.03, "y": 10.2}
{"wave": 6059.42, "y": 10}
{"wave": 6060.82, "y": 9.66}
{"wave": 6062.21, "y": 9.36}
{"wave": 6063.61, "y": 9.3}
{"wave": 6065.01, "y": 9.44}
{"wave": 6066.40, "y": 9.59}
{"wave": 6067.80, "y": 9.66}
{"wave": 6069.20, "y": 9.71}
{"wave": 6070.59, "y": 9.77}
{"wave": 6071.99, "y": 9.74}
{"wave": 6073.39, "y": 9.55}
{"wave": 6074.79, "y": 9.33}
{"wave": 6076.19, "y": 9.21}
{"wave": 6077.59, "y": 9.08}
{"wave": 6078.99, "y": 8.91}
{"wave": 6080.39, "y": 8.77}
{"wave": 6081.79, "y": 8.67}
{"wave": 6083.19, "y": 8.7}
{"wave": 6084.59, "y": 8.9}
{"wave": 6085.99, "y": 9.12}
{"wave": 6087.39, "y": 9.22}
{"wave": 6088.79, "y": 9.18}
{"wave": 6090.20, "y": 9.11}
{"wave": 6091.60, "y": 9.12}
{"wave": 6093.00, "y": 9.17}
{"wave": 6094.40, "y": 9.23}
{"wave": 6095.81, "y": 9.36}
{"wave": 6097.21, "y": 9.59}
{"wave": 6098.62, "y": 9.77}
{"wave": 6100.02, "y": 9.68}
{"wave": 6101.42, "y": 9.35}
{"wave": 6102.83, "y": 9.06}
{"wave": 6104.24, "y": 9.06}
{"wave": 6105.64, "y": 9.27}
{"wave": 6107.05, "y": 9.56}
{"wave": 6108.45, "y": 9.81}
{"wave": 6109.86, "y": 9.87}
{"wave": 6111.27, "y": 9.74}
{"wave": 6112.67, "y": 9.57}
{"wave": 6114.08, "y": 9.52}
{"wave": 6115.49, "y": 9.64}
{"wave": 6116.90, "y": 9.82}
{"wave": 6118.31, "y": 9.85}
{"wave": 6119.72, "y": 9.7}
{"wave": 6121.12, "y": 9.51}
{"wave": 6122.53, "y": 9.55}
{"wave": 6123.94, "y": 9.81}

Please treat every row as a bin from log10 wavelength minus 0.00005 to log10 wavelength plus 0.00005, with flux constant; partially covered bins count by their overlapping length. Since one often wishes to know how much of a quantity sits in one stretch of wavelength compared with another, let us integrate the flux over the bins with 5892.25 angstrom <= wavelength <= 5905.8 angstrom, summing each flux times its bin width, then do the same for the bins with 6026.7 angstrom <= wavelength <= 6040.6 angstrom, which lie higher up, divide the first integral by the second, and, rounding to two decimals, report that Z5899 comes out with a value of 0.86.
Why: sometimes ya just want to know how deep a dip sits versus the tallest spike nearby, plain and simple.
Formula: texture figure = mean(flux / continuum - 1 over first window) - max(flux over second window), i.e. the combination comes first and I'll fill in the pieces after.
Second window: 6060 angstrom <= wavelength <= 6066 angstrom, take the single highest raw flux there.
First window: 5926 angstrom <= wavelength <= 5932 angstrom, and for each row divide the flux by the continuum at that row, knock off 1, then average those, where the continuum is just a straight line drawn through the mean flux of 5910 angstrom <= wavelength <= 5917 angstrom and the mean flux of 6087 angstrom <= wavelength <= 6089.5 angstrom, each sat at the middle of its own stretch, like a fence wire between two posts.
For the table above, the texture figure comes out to -9.71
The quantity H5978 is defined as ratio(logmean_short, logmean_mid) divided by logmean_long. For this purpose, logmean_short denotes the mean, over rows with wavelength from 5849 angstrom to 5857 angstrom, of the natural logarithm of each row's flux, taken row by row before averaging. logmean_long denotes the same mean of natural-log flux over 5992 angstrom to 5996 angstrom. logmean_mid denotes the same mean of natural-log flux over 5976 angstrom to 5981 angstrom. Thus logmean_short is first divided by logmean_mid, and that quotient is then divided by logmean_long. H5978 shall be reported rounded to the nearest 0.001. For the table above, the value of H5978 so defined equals 0.447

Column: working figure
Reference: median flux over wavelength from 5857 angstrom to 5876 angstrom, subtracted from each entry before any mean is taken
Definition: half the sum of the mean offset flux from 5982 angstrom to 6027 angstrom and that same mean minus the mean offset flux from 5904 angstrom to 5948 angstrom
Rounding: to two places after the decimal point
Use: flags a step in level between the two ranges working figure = -0.08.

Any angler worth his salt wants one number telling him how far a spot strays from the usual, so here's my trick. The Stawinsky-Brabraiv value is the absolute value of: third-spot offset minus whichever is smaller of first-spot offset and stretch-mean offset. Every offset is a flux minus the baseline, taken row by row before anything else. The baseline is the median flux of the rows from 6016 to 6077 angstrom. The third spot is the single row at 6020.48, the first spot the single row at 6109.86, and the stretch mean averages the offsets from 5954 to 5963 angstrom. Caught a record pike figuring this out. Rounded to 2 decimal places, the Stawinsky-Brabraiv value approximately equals 0.10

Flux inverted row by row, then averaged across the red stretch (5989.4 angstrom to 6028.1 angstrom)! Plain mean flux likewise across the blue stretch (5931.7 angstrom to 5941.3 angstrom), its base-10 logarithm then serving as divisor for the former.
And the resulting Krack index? 0.107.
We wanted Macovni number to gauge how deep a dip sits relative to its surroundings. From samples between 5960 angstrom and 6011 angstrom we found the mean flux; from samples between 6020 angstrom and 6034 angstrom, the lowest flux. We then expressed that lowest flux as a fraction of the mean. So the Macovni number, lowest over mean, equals 1.00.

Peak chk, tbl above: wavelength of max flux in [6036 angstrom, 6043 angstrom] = 6038.53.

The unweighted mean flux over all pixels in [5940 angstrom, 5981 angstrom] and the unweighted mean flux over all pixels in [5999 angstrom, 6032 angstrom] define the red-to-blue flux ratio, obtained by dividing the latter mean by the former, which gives 0.99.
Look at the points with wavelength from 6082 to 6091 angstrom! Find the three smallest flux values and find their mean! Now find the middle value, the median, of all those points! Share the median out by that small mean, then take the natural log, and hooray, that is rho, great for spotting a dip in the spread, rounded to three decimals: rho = 0.023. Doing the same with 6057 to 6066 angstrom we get 0.019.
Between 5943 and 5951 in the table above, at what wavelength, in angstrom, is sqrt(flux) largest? 5943.35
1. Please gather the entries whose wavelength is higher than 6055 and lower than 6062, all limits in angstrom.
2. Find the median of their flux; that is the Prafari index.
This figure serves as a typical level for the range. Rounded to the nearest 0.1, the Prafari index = 10.2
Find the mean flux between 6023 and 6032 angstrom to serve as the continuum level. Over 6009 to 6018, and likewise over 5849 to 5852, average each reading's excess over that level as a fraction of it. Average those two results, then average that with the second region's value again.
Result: -0.04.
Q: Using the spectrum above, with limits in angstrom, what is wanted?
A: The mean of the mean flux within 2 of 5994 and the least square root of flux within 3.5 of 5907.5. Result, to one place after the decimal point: 6.3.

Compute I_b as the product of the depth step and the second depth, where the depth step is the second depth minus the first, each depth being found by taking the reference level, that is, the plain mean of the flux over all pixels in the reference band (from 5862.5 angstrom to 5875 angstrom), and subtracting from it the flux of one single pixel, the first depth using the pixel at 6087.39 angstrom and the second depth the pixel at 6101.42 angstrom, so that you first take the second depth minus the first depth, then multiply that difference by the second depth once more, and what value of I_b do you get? -0.06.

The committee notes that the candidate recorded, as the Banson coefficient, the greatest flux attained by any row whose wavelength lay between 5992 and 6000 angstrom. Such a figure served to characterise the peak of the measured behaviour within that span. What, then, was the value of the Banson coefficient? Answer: 9.81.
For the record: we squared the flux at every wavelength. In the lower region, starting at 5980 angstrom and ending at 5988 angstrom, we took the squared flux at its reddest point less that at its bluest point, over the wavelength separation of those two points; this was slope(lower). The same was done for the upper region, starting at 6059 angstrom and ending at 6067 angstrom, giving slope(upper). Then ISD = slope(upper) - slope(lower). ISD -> -2.5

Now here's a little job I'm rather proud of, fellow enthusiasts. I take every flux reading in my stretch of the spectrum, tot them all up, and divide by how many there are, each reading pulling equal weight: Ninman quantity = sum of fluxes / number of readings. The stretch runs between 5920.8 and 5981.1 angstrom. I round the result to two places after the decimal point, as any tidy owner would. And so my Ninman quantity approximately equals 9.63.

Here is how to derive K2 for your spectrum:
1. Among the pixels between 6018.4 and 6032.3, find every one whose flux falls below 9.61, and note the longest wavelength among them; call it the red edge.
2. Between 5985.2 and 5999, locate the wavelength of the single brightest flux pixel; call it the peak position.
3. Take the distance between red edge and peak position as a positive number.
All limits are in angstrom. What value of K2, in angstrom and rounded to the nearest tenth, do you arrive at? 31.8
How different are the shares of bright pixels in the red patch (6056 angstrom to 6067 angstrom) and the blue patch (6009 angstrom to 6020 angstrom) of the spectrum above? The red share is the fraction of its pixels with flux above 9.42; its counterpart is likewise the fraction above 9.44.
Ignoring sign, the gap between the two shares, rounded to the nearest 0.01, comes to 0.25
